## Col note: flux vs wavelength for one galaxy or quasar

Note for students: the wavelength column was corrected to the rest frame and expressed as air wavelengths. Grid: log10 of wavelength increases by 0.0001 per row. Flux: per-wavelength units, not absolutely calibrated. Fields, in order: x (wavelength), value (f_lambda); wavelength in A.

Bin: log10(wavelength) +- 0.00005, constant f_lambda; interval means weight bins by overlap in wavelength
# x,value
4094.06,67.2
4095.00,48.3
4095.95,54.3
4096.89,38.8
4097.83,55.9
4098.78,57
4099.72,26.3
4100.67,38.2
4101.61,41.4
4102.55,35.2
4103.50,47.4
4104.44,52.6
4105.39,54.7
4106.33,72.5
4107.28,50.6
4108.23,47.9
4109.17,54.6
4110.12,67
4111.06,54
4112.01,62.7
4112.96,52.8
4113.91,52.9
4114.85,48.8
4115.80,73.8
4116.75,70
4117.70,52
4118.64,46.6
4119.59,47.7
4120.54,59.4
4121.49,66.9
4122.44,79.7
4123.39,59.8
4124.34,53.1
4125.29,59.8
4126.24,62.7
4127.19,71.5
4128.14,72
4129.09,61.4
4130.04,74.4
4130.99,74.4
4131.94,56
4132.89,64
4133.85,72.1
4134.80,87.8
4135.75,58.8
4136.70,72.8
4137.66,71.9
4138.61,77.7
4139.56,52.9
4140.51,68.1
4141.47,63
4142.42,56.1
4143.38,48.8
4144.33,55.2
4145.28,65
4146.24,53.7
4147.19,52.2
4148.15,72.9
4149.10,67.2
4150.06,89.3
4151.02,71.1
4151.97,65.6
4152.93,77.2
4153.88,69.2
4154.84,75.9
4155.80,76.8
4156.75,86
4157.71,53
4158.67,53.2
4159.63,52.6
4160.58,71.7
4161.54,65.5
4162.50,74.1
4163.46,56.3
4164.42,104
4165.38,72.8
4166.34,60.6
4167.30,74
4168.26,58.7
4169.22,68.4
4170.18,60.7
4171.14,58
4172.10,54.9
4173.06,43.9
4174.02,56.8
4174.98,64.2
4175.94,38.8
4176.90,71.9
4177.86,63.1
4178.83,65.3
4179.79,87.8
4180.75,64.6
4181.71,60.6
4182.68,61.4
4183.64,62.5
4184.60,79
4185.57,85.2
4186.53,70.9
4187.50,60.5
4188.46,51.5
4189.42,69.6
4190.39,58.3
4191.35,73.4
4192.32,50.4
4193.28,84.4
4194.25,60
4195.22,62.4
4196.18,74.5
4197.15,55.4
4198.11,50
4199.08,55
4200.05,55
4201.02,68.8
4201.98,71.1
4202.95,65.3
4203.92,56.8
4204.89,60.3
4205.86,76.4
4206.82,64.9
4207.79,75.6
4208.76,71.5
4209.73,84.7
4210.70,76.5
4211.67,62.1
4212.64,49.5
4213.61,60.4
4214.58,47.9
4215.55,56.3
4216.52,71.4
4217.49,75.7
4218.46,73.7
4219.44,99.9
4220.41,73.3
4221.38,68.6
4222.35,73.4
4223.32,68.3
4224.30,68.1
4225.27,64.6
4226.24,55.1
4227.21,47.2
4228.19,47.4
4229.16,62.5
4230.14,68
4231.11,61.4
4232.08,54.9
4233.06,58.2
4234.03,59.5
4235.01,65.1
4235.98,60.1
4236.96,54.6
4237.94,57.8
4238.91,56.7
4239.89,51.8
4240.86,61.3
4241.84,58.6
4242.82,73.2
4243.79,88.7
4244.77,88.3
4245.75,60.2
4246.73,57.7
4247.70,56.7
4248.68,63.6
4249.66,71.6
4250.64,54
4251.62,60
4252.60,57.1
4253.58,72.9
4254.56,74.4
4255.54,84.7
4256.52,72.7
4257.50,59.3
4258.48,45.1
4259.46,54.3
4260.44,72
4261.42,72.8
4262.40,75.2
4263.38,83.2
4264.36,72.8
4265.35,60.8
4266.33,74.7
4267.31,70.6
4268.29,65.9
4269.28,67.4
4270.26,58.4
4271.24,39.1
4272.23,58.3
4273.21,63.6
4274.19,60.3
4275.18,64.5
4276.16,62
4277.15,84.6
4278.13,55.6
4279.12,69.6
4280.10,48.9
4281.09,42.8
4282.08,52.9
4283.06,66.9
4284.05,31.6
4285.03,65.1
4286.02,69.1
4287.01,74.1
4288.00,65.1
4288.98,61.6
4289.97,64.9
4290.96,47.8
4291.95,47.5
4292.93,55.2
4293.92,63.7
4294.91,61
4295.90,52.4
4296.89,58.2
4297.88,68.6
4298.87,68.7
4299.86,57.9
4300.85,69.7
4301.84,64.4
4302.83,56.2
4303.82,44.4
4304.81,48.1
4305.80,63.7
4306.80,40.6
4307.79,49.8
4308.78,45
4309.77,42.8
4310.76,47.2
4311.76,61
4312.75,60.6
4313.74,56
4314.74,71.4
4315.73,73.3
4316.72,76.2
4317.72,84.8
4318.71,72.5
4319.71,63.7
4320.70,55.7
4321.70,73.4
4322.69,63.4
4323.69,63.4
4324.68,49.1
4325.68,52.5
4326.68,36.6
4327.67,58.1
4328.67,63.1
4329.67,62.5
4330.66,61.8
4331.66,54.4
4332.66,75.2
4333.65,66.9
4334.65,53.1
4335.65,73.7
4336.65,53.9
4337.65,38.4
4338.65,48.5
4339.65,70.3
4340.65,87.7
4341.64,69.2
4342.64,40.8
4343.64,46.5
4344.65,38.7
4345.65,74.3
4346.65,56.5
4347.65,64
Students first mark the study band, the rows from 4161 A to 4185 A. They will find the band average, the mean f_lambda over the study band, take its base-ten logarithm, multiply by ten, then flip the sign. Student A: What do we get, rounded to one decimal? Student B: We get -18.1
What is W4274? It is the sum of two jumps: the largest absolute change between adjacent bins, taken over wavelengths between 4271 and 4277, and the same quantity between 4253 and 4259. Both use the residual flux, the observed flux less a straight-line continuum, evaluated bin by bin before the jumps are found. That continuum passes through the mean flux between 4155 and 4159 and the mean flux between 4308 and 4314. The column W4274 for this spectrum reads 33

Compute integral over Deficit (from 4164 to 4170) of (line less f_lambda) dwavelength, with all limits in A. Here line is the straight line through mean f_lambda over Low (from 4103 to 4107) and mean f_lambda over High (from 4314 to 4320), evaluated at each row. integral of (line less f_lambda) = -65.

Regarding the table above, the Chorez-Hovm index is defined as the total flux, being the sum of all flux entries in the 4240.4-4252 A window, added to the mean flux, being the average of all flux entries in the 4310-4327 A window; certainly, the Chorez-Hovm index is 856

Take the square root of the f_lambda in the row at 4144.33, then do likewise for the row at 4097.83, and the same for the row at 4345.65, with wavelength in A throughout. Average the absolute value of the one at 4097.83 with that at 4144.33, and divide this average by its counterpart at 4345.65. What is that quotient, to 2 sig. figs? 0.86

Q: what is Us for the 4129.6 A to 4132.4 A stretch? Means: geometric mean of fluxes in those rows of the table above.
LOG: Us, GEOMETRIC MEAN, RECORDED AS 67.7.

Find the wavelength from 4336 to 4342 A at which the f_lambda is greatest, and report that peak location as 4340.65 A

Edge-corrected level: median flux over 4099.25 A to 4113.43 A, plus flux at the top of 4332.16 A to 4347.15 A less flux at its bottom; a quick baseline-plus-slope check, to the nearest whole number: 34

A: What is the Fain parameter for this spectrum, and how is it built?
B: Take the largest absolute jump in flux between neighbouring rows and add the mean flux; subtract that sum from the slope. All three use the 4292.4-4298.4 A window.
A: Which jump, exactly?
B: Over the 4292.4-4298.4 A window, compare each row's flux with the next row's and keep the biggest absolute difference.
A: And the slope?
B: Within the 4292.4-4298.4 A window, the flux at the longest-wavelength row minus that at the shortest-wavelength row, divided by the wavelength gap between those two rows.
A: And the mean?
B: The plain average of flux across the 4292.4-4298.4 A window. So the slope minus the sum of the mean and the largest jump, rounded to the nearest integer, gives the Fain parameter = -68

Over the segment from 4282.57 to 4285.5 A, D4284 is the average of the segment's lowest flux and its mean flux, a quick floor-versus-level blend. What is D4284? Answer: 43.1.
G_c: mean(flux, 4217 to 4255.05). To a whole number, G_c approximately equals 65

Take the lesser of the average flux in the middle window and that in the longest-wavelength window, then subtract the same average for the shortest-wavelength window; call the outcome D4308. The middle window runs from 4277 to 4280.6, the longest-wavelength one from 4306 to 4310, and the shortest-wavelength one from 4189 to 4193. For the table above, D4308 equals -18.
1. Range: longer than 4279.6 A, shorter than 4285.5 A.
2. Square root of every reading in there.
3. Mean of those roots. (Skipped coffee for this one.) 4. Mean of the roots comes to 7.1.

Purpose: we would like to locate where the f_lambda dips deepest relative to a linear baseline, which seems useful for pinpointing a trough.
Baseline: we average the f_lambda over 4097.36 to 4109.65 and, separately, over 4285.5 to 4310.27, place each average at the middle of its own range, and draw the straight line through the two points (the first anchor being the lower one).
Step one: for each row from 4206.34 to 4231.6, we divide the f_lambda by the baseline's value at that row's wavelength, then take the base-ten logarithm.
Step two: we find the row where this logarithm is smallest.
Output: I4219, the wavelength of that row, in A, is 4227.21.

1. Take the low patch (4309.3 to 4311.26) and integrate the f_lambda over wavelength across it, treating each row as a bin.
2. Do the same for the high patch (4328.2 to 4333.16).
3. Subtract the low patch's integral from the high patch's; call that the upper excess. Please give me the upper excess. 227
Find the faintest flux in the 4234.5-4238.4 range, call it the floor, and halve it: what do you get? 27.3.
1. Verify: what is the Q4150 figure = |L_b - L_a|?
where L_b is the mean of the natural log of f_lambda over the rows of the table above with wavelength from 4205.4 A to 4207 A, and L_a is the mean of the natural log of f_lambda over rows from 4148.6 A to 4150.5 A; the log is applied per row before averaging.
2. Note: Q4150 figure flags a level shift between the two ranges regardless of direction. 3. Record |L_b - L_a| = 0.1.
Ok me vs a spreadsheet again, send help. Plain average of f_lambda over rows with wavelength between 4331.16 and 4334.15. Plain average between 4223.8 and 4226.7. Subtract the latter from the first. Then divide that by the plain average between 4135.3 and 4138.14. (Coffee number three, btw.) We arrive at 0.0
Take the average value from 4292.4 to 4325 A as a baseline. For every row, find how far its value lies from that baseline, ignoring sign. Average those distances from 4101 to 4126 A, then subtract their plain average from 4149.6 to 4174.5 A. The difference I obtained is -2.0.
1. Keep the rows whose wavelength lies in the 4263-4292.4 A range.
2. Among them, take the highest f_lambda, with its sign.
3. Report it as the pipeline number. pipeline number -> 84.6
